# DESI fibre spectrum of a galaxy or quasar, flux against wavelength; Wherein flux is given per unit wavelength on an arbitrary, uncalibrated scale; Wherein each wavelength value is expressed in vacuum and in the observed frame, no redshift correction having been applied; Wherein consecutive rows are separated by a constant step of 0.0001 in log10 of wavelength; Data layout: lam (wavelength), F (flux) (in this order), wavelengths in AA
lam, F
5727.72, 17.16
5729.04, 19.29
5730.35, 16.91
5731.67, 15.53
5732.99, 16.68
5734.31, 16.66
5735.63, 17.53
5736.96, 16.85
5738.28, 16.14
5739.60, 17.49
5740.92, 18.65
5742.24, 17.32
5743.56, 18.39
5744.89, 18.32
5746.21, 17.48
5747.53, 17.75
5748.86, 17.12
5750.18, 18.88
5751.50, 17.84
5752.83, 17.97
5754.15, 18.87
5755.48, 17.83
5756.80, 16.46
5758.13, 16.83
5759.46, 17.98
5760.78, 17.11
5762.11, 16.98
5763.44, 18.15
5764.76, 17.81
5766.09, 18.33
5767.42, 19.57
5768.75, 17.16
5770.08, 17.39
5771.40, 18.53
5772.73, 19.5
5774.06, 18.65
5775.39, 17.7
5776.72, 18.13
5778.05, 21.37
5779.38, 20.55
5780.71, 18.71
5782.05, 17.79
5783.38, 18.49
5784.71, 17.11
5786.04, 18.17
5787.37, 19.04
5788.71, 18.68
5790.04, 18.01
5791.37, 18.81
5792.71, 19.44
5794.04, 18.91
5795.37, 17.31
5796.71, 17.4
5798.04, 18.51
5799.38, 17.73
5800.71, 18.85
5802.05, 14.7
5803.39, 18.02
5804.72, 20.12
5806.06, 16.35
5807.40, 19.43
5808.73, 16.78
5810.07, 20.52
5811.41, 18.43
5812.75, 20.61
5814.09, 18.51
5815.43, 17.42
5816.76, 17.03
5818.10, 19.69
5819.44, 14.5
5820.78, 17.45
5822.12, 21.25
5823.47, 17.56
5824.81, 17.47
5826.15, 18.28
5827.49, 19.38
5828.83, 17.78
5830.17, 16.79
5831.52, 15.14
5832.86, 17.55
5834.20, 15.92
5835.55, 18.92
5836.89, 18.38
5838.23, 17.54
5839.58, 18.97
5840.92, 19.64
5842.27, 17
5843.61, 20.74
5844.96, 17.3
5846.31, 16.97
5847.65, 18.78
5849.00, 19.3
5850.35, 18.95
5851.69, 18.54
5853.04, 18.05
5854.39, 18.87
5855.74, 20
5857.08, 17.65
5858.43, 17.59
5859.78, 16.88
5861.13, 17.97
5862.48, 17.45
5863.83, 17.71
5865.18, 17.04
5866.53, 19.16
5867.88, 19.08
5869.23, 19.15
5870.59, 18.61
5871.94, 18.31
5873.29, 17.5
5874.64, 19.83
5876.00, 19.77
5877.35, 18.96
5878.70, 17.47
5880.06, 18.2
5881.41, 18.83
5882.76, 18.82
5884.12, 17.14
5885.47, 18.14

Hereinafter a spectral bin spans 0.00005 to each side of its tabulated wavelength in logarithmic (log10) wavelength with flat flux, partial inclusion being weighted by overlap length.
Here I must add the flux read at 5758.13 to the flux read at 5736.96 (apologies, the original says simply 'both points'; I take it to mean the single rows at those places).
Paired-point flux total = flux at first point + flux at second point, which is 33.7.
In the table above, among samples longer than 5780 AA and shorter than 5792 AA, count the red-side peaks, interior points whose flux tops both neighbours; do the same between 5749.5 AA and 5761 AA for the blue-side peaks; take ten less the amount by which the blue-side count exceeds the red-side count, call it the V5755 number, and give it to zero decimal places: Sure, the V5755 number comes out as 10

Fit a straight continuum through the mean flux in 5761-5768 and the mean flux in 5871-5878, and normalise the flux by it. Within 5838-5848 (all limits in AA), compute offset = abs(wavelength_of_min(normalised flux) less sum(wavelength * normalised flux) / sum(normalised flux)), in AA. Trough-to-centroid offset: 3.4 AA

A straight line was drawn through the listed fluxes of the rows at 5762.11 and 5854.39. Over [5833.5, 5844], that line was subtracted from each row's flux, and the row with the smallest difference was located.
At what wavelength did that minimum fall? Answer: 5834.20 AA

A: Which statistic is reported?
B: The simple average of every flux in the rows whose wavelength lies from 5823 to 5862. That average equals 18.1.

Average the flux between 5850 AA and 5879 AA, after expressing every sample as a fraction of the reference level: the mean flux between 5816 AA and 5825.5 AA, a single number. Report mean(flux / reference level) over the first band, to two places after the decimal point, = 1.03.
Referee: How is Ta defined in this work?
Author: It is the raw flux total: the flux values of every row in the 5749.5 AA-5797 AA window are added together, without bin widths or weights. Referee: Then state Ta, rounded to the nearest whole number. 657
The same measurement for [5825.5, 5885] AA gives 802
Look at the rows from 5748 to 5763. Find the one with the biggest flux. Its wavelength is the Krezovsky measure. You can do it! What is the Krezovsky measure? 5750.18 AA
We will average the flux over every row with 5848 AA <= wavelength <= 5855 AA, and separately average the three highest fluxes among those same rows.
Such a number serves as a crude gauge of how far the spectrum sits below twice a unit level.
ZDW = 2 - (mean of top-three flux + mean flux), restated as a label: -35.8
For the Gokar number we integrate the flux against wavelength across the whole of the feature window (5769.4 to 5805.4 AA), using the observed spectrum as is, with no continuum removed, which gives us 663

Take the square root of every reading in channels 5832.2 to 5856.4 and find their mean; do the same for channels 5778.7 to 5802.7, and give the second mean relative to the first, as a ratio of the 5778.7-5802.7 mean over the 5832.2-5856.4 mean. 0.995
